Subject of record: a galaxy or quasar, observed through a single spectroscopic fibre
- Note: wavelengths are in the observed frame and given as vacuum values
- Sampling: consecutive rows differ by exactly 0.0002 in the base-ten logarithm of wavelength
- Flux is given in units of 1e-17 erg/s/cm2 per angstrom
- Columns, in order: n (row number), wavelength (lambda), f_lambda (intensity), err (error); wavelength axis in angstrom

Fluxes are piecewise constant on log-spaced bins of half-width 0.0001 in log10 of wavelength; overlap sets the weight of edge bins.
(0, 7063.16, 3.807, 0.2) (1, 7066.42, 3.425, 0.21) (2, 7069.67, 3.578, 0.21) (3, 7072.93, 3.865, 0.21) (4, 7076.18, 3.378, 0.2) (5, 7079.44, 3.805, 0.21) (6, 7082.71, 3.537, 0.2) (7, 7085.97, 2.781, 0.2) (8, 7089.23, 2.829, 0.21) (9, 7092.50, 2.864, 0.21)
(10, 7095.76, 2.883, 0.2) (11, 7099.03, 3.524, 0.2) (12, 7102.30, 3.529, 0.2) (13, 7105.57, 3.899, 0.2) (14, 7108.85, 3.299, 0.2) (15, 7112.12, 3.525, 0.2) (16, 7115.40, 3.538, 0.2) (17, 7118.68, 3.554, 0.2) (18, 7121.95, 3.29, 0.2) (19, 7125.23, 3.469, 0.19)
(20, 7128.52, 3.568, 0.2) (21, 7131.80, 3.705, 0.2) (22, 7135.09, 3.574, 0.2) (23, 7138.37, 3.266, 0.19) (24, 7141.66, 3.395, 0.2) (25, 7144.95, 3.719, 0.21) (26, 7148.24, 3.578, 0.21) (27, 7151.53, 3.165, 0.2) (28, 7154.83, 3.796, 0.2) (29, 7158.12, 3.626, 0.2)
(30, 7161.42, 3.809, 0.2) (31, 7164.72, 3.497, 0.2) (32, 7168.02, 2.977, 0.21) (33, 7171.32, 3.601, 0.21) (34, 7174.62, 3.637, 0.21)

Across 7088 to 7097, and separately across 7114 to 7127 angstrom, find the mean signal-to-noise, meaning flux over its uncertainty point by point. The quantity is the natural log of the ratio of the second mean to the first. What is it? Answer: 0.24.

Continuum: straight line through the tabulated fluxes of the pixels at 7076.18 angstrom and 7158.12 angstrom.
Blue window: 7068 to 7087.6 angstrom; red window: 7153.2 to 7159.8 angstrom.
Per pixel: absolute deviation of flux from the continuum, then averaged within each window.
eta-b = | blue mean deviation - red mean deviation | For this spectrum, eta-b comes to 0.23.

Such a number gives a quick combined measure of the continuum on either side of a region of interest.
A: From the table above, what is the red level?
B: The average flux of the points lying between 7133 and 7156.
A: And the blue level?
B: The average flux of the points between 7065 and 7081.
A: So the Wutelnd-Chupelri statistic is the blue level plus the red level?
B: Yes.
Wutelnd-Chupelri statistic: 7.11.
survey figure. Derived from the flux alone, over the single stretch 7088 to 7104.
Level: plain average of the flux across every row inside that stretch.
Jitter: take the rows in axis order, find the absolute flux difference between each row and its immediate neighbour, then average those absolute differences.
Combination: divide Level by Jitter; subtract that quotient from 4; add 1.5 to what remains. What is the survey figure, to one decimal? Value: -12.4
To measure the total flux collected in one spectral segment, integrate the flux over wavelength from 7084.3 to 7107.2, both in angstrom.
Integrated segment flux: 73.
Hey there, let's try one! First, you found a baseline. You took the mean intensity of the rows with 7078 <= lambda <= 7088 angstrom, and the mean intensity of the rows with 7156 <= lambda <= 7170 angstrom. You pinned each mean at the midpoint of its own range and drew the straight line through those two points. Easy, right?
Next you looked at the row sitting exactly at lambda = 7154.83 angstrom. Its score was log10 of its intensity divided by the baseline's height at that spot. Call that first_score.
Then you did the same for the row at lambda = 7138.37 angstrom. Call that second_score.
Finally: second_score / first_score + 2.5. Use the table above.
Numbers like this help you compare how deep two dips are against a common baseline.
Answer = 1.9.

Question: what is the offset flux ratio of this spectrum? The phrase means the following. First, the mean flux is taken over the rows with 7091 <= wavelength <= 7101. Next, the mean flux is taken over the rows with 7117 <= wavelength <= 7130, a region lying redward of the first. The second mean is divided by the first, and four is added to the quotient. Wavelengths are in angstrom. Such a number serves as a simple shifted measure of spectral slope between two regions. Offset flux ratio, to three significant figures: 5.12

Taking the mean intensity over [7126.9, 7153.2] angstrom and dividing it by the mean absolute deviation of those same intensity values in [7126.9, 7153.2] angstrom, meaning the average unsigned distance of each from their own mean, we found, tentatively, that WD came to 21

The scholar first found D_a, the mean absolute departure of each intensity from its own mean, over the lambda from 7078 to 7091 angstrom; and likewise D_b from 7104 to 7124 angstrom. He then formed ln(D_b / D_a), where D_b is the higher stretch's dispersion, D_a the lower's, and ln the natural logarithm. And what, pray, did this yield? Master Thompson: -1.1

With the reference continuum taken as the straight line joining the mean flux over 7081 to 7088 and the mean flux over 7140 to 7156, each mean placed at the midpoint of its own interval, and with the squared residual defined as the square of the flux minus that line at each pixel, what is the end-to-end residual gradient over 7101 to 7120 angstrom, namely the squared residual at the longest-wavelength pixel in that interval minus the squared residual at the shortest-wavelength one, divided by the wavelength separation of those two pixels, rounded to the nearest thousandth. -0.002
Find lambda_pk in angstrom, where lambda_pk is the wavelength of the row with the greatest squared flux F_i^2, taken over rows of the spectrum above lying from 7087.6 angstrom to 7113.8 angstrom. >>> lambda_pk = 7105.57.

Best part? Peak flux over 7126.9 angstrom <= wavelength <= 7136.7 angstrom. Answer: 3.705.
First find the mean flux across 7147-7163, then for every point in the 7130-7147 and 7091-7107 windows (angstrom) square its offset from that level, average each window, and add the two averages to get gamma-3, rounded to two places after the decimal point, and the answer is 0.26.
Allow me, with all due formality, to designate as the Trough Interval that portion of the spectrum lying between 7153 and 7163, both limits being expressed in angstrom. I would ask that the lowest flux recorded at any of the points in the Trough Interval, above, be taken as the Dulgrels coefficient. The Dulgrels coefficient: 3.626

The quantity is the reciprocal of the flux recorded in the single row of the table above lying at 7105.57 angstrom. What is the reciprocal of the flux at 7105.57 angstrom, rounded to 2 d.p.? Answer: 0.26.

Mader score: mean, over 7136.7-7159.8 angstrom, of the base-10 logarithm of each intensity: 0.544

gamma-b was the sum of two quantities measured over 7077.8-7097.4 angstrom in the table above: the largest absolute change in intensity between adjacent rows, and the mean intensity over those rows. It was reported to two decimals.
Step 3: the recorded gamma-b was 3.87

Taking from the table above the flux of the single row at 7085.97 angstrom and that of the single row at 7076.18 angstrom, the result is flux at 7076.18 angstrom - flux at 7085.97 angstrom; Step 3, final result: 0.60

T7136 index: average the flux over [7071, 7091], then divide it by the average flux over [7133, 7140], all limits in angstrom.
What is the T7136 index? 0.98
